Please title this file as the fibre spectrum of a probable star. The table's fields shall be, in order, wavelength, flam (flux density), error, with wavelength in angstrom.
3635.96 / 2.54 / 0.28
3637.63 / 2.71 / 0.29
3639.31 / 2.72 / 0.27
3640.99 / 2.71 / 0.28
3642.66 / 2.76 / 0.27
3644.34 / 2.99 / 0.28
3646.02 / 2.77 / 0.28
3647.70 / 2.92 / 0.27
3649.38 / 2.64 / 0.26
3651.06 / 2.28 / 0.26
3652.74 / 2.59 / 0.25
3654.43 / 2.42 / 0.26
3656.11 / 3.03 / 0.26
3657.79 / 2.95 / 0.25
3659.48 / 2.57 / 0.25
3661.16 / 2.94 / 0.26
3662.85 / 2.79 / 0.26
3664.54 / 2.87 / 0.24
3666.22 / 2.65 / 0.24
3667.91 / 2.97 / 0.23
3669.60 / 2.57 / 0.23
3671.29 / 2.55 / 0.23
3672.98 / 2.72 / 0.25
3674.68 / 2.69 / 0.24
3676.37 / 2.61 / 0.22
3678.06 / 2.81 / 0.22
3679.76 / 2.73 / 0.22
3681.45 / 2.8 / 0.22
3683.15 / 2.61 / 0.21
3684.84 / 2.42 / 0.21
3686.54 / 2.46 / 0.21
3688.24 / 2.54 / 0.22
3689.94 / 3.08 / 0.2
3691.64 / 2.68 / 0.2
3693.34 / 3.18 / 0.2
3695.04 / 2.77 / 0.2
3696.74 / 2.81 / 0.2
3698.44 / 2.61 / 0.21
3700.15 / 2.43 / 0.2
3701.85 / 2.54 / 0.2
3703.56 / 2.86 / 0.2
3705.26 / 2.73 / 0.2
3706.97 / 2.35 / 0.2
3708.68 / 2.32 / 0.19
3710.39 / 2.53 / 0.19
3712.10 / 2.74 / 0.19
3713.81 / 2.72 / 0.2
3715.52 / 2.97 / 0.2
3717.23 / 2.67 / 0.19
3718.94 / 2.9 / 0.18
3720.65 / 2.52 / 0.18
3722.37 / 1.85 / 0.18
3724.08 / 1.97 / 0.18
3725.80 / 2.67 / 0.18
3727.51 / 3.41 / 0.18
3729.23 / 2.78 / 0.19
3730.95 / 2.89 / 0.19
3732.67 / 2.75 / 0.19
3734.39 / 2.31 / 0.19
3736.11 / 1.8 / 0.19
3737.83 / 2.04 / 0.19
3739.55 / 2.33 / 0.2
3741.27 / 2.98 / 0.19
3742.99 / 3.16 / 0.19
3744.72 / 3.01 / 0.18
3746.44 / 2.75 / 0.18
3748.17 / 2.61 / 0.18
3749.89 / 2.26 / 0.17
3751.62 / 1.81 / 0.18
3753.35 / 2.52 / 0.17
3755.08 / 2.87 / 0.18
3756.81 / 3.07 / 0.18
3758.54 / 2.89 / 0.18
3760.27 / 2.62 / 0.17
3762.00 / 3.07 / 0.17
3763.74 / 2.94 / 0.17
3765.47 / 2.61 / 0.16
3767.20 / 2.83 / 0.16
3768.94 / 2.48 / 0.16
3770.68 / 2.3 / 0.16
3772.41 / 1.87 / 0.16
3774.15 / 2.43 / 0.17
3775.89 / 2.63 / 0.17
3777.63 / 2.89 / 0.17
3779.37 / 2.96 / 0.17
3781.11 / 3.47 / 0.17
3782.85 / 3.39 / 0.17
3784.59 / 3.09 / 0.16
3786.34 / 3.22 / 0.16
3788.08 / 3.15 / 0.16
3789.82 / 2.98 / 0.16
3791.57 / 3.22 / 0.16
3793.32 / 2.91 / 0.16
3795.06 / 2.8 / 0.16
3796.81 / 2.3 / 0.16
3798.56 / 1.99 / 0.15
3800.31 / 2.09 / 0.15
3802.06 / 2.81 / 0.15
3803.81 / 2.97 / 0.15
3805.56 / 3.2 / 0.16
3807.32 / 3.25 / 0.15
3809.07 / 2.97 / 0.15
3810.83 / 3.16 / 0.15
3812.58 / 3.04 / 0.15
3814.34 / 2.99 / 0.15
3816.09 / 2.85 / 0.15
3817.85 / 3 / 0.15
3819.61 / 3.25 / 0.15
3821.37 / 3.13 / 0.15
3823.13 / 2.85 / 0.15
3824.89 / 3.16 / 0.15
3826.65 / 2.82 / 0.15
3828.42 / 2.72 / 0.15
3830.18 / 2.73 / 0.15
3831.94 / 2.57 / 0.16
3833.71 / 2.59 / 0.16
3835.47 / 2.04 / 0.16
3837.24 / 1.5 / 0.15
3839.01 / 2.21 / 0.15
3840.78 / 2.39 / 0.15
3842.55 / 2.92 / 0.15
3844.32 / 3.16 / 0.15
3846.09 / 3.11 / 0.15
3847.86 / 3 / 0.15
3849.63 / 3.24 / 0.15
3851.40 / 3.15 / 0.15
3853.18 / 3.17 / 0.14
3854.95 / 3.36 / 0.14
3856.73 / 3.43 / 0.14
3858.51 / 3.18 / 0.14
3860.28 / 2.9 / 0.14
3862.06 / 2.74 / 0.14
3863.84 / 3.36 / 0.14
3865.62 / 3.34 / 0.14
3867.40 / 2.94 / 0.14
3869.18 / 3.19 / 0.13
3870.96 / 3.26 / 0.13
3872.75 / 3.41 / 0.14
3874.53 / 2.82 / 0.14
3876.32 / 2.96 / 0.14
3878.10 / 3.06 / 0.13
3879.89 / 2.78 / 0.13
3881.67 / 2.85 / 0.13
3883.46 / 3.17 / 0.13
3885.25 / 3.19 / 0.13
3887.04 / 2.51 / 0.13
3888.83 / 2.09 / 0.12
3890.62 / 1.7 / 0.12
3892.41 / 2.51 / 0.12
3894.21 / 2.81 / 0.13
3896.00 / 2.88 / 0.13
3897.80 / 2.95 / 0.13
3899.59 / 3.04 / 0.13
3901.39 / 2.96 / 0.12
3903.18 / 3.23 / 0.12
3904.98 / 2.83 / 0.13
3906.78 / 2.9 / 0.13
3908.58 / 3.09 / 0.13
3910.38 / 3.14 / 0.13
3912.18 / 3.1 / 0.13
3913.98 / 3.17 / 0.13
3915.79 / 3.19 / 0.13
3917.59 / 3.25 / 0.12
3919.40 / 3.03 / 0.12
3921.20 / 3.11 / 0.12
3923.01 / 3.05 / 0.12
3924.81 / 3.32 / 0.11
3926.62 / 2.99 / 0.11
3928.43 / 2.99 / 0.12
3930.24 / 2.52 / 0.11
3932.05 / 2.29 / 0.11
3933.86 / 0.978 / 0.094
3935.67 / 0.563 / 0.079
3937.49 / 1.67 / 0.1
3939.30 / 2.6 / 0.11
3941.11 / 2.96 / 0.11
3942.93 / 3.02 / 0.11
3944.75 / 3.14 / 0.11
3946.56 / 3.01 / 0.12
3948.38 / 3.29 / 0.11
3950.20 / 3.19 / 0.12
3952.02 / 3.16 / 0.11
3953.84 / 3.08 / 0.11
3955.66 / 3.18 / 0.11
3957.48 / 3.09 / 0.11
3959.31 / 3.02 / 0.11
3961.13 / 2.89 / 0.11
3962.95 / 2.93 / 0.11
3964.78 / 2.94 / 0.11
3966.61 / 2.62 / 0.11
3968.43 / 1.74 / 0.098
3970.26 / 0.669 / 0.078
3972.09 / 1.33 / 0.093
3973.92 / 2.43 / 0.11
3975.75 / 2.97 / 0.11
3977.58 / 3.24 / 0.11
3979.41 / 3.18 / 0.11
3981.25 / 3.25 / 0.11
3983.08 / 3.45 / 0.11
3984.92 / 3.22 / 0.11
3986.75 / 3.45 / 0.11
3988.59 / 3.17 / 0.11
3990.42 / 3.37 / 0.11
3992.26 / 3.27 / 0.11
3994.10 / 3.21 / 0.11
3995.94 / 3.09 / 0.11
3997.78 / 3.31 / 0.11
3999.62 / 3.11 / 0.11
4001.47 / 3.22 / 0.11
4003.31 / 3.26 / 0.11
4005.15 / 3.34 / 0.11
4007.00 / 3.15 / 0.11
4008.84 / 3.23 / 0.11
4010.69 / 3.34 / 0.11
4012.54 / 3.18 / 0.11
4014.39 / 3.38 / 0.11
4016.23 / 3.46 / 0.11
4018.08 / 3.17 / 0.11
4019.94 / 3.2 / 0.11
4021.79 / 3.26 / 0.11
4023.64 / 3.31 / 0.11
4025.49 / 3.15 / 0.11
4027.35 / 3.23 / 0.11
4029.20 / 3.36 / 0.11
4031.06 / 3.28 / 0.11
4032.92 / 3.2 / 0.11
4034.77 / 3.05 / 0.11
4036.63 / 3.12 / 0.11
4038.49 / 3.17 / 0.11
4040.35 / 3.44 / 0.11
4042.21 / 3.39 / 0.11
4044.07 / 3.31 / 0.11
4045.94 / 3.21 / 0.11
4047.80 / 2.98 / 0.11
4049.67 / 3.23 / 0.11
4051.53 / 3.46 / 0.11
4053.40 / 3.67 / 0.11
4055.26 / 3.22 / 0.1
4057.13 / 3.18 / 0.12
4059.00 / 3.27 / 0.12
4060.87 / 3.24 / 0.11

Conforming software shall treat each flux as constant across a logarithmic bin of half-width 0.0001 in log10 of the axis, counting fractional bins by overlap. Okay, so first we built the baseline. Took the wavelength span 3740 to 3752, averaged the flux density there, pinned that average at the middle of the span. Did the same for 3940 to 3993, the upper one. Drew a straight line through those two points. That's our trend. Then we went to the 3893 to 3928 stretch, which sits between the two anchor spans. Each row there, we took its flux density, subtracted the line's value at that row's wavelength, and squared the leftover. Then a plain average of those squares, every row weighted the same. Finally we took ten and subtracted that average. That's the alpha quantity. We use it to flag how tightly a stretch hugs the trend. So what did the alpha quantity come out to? 9.94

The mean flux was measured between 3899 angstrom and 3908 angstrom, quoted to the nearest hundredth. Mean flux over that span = 2.99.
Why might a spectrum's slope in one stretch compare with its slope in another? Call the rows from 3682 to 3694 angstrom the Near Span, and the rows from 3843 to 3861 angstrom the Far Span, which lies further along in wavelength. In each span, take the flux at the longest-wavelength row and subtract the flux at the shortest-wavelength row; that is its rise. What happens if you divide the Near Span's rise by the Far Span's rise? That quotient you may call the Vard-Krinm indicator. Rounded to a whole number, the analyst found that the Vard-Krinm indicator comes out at -2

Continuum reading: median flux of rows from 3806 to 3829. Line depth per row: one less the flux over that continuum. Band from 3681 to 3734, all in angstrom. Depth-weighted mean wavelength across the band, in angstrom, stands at 3707.1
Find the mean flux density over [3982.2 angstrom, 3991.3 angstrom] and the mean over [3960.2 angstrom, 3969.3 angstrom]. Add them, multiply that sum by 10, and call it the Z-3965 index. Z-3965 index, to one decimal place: 59.6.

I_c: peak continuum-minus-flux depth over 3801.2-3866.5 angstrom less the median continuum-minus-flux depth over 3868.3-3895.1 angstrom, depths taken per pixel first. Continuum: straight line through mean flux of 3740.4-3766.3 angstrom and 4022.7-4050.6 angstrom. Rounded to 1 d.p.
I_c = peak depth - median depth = 1.3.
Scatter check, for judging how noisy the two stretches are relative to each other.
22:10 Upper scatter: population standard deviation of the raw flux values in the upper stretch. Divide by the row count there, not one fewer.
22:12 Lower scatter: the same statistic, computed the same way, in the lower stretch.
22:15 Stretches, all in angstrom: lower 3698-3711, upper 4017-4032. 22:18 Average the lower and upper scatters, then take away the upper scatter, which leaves 0.053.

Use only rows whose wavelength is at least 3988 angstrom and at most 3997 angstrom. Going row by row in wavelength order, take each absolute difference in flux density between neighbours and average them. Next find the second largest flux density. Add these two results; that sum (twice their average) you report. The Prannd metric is 3.39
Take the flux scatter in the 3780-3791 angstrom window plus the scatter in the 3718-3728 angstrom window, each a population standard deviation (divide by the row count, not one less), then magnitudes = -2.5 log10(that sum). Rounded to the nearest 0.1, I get 0.4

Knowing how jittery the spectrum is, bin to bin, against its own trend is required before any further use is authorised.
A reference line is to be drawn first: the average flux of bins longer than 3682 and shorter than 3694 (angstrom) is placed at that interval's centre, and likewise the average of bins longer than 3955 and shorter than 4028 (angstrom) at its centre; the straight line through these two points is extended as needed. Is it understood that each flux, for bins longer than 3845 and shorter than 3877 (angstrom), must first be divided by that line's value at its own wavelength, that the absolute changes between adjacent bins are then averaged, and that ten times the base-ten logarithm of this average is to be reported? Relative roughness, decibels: -11.3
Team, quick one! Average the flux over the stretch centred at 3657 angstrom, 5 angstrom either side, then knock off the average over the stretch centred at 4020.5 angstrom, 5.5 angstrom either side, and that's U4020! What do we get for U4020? -0.5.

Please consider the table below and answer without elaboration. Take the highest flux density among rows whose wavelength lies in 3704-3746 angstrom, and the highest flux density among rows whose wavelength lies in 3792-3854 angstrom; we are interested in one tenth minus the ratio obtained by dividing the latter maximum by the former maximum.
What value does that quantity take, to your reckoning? -0.85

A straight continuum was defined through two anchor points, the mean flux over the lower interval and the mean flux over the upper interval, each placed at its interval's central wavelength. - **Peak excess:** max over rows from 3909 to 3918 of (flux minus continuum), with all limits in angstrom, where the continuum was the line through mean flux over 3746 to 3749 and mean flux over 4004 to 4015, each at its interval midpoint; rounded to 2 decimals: 0.19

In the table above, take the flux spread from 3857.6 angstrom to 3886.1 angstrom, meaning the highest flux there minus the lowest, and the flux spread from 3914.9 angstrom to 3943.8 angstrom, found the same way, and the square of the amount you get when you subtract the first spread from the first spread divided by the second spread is 0.18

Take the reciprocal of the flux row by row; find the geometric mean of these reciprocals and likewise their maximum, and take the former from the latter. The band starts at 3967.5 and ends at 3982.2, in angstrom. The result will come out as 1.02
